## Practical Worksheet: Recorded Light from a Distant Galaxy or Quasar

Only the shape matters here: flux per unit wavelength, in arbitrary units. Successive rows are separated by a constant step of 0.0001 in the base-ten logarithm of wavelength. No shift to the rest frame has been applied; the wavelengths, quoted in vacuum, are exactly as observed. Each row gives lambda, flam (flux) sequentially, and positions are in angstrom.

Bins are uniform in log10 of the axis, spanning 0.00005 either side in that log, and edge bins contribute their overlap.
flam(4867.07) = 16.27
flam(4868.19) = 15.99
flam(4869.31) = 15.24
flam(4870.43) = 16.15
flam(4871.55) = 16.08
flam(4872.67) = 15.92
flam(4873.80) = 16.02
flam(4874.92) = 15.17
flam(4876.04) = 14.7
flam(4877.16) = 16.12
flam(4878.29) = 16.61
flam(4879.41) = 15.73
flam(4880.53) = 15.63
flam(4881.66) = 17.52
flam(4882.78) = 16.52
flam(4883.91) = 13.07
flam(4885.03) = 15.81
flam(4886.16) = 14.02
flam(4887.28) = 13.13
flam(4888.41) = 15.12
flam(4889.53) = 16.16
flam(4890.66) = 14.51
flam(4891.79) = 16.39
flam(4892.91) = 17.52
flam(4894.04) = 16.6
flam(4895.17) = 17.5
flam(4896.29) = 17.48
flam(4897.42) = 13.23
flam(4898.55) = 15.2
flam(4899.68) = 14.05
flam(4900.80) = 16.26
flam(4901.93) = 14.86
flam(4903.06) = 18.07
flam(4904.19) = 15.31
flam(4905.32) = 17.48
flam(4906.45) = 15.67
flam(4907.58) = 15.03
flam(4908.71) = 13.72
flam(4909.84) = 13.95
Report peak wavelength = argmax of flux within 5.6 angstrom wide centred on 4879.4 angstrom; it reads 4881.66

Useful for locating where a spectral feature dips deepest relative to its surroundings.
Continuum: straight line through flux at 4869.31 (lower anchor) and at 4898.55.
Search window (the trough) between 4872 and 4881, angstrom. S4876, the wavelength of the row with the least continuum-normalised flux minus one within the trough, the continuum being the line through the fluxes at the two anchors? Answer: 4876.04 angstrom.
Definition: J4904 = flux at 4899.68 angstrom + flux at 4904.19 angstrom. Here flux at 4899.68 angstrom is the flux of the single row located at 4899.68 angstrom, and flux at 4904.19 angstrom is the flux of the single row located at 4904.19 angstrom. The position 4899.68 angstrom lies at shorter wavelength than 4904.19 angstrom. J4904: 29.4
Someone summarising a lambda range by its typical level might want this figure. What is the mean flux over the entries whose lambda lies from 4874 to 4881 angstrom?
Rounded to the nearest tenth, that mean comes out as 15.7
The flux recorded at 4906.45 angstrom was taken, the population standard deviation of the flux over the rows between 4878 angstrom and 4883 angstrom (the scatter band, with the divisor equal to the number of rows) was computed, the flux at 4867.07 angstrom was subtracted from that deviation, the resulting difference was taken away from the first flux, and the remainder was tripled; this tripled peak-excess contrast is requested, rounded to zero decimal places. 94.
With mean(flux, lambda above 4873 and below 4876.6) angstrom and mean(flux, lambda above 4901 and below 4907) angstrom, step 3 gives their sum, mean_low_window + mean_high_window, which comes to 31.6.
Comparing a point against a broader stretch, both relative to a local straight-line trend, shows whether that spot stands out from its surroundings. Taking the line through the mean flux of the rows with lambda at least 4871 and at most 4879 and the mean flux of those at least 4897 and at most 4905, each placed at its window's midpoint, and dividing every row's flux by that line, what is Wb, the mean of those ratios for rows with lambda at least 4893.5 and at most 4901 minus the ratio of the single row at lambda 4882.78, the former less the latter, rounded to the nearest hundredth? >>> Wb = -0.03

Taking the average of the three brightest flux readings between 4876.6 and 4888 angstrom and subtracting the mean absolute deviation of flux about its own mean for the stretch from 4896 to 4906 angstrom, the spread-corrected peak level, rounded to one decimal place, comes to 15.5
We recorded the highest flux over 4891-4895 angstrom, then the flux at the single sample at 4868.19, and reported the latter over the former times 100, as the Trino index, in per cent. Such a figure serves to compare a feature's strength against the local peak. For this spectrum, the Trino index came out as 91.3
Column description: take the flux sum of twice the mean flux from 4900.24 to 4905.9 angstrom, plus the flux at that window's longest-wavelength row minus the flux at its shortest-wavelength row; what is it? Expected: 34.0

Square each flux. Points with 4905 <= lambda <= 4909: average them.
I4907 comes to 241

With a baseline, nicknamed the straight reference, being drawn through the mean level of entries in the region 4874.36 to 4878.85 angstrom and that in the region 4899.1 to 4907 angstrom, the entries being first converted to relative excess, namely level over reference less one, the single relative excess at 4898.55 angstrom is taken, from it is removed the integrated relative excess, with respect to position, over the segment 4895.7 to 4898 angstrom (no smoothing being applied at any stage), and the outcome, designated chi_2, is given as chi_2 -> 0.03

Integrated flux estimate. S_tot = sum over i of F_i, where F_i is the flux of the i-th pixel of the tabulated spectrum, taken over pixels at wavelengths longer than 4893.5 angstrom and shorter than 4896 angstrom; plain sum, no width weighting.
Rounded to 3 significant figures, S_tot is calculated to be 34.1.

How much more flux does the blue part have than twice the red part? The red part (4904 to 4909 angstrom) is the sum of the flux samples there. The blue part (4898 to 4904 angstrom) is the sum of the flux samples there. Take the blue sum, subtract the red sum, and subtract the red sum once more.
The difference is -76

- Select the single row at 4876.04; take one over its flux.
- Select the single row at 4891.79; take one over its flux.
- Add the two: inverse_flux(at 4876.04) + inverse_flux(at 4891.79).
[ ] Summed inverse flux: 0.129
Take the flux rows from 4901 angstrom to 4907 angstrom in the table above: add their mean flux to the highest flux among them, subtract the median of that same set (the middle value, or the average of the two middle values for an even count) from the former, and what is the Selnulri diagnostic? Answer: 18.7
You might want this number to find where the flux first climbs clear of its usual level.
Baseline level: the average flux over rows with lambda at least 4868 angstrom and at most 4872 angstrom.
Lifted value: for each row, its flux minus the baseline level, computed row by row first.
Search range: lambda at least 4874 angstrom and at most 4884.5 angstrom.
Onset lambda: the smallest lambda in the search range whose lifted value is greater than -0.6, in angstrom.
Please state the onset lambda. 4877.16 angstrom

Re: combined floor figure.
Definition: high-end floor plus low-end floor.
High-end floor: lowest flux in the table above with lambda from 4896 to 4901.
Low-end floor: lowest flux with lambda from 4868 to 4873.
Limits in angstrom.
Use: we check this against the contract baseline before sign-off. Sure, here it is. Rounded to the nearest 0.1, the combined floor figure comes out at 28.5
